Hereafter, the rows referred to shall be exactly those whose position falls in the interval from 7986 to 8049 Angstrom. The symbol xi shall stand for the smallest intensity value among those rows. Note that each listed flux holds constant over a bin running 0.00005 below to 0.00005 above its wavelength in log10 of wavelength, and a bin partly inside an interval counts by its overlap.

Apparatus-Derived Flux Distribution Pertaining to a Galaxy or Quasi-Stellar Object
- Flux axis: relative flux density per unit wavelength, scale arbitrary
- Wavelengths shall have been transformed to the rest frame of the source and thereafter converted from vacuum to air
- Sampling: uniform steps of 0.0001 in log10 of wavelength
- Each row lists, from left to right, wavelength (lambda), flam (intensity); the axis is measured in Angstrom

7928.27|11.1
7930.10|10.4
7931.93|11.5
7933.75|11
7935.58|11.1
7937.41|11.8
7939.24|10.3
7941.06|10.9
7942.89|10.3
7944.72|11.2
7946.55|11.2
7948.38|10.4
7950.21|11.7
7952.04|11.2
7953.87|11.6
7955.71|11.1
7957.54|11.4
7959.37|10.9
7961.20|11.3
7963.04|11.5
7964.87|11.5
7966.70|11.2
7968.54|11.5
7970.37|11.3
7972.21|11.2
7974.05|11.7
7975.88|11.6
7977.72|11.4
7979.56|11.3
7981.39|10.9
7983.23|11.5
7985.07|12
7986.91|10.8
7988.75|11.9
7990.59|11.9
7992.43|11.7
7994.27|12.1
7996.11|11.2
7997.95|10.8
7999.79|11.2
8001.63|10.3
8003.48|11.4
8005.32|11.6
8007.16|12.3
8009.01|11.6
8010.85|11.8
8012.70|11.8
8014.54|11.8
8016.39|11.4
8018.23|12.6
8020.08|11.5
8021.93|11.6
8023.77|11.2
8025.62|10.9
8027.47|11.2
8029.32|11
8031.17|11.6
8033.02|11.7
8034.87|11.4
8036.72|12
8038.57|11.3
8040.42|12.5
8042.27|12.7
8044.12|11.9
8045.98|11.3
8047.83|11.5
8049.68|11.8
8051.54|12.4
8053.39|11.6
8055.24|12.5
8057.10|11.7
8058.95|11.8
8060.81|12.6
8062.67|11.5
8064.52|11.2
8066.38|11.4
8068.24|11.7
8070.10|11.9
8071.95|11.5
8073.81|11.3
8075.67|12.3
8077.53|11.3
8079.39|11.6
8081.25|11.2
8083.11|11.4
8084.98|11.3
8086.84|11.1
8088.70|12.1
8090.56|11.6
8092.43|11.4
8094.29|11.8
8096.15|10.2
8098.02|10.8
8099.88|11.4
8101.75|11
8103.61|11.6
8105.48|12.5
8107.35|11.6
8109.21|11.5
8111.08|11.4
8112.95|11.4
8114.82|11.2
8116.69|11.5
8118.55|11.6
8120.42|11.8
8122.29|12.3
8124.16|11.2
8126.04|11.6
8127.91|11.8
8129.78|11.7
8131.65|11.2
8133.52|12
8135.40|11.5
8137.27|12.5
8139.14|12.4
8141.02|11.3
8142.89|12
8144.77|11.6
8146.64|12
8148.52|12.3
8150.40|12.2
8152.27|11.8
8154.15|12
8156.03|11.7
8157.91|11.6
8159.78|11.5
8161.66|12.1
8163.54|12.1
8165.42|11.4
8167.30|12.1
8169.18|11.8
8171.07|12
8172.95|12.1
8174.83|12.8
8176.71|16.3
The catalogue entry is 10.3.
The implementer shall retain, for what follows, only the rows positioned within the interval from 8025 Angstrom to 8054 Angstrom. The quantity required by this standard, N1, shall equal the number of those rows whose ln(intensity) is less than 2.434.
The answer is 6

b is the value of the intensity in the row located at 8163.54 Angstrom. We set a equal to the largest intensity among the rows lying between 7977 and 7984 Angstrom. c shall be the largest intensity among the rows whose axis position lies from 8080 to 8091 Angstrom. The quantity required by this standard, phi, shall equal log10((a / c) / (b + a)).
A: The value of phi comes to -1.39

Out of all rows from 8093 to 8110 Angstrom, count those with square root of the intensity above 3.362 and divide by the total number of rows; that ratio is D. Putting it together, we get 0.67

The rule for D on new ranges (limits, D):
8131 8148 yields 0.78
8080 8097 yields 0.56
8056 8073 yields 0.89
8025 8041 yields 0.56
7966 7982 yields 0.44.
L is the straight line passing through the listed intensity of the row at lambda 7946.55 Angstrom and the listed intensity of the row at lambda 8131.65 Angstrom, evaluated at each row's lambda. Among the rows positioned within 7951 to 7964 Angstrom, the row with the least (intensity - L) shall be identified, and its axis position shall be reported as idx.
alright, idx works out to 7959.37 Angstrom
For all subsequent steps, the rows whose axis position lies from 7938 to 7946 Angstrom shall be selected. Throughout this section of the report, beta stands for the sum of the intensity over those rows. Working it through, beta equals 42.7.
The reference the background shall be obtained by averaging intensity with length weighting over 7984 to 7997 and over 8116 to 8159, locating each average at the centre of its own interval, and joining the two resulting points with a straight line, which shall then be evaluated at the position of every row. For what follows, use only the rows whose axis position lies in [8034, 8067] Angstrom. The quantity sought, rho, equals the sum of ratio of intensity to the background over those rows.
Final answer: 18.2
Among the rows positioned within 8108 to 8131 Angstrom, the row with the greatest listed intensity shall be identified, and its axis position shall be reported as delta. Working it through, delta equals 8122.29 Angstrom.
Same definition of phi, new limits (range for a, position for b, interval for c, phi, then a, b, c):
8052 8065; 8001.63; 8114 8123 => -1.35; 12.6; 10.3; 12.3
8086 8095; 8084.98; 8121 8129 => -1.38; 12.1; 11.3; 12.3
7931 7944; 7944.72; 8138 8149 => -1.38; 11.8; 11.2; 12.4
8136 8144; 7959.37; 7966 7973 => -1.33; 12.5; 10.9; 11.5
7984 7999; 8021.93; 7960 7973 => -1.35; 12.1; 11.6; 11.5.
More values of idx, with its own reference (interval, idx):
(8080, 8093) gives 8086.84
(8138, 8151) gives 8141.02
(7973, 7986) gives 7981.39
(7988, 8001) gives 7997.95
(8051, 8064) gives 8062.67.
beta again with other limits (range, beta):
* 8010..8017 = 46.8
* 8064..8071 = 46.2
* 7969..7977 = 45.8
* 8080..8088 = 45.0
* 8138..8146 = 47.3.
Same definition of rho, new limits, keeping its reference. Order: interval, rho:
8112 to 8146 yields 17.8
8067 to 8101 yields 17.5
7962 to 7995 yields 17.8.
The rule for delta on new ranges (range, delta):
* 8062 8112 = 8105.48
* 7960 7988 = 7985.07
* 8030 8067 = 8042.27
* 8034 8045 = 8042.27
